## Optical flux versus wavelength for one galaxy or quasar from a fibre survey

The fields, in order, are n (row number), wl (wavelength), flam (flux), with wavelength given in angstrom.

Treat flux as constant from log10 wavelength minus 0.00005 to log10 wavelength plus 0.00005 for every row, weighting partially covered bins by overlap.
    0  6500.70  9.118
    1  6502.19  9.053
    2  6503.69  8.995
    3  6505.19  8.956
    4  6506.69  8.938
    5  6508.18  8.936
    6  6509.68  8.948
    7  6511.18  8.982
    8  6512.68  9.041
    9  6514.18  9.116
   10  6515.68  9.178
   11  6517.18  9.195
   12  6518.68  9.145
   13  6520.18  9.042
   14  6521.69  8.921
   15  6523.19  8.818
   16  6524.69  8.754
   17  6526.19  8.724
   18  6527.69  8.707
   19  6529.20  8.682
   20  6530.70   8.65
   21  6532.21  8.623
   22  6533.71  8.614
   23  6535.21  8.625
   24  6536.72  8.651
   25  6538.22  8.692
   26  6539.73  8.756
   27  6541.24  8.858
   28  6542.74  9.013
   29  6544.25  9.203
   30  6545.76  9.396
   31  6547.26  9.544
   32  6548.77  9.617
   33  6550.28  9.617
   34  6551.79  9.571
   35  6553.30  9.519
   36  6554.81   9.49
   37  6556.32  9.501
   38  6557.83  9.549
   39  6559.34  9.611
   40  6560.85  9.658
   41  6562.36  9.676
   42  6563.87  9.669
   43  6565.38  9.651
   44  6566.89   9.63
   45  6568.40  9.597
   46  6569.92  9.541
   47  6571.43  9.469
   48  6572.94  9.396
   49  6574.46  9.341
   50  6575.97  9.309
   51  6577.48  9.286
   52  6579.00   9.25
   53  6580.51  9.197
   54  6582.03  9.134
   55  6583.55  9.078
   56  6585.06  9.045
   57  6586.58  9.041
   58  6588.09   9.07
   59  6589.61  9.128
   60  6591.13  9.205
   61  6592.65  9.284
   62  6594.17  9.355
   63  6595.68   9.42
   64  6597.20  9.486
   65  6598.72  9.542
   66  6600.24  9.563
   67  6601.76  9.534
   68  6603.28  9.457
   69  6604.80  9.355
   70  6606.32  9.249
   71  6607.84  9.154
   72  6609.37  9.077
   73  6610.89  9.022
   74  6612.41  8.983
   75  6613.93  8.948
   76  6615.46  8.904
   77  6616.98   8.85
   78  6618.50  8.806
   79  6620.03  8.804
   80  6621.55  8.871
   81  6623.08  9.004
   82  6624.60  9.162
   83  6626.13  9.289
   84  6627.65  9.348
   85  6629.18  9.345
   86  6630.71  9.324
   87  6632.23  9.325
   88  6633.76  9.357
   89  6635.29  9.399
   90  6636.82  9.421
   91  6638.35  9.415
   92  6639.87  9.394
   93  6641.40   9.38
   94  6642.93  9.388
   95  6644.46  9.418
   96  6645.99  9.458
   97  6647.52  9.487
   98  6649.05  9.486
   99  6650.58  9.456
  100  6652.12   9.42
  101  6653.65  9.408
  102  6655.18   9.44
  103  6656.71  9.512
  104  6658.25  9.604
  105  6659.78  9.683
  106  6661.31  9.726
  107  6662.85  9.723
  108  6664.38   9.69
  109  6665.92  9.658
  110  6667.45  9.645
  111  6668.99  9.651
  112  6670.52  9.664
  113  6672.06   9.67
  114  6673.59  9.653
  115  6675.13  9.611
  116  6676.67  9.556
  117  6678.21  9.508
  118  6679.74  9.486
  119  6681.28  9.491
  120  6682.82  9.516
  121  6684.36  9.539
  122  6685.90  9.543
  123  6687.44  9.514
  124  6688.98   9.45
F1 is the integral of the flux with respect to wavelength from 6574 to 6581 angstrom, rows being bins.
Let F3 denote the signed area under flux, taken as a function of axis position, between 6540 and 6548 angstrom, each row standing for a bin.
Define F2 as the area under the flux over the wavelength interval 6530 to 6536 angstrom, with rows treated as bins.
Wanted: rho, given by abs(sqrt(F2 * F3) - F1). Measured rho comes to 3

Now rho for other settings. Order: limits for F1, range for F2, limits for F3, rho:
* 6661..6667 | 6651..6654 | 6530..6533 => 31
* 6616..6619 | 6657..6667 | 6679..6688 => 64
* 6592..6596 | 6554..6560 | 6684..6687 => 3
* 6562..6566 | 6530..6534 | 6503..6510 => 8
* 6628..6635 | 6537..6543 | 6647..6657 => 5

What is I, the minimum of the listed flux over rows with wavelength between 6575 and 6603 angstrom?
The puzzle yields 9.041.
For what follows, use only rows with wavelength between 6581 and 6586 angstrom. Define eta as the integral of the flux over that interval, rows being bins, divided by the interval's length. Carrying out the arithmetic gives 9.08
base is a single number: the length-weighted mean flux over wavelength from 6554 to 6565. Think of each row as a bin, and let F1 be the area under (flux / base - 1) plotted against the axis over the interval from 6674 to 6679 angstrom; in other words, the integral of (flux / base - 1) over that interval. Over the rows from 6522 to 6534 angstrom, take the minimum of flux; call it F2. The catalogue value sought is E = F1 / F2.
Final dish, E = -0.002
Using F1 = -0.02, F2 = 8.614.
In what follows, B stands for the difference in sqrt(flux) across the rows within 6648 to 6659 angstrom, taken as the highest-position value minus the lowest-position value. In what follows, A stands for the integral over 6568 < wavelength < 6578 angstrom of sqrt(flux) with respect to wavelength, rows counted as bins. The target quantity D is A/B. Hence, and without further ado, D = 1607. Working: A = 30.7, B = 0.019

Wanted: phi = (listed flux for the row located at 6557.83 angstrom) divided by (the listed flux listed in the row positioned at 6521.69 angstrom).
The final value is 1.07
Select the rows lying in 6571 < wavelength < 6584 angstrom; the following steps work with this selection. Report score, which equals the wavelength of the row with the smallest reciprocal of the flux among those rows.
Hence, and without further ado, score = 6571.43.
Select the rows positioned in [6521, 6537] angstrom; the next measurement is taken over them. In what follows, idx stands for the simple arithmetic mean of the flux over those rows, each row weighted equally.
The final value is 8.71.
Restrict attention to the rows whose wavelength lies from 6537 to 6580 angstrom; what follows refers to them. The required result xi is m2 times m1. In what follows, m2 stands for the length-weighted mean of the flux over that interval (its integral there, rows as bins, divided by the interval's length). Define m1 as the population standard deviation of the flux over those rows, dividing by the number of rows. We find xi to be 2.6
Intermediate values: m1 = 0.27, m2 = 9.40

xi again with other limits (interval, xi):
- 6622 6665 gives 1.5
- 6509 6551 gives 2.7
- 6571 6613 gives 1.6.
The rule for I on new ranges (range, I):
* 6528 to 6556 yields 8.614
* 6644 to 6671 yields 9.408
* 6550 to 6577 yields 9.309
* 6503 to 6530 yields 8.682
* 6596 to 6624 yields 8.804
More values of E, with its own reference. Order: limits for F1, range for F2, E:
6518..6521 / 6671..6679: -0.017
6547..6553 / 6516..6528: -0.001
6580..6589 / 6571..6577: -0.051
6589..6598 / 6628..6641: -0.028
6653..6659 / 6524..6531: -0.008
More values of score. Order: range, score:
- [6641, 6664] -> 6661.31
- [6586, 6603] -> 6600.24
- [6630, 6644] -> 6636.82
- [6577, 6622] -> 6600.24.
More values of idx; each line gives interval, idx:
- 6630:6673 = 9.51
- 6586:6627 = 9.17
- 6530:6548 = 8.89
